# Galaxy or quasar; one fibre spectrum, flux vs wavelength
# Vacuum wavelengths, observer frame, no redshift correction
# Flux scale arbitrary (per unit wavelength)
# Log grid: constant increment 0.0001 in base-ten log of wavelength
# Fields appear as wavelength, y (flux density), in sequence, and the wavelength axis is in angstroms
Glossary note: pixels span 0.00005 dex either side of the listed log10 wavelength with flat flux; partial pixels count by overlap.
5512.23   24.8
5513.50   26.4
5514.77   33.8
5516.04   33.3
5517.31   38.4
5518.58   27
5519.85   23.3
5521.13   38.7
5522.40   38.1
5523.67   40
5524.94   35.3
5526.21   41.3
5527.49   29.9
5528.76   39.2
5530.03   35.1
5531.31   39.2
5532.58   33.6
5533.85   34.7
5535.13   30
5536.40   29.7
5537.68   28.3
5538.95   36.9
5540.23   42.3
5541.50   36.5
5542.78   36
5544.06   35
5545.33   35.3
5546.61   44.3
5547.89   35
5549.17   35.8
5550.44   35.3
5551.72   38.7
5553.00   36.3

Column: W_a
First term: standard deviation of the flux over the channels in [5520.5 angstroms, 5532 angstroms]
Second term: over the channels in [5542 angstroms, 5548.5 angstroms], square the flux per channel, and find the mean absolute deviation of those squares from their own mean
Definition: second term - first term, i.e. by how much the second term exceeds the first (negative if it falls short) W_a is 225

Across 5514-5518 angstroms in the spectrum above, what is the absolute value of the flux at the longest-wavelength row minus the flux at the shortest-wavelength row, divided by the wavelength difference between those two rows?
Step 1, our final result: 1.8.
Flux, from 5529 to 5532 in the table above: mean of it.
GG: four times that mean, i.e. 149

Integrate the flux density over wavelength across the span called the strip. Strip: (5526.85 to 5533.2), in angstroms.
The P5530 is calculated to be 225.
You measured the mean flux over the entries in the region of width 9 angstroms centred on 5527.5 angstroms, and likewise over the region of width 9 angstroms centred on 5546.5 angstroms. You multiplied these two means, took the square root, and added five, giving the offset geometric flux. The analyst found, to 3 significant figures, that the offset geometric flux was 41.9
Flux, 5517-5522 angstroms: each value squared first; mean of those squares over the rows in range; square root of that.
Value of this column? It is 32.6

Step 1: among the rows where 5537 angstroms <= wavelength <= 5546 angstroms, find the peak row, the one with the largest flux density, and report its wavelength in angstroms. 5540.23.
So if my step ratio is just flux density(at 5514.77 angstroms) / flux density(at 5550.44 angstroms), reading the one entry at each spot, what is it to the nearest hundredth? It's 0.96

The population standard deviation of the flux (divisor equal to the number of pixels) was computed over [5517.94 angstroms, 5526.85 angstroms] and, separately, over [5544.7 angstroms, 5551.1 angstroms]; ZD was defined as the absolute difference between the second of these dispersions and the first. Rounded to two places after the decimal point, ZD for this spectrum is 2.83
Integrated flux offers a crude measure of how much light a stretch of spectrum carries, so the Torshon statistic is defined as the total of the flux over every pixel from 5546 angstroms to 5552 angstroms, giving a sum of 189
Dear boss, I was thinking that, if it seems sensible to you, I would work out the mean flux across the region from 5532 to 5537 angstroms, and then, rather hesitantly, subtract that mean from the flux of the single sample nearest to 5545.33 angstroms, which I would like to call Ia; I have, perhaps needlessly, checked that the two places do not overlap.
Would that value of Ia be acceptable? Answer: 3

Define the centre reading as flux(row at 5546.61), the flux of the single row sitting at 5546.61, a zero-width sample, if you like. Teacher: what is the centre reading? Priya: 44.3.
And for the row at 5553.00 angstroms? 36.3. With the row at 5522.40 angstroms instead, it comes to 38.1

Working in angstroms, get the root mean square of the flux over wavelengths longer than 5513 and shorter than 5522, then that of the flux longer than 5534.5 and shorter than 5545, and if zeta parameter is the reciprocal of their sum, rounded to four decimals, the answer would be 0.0150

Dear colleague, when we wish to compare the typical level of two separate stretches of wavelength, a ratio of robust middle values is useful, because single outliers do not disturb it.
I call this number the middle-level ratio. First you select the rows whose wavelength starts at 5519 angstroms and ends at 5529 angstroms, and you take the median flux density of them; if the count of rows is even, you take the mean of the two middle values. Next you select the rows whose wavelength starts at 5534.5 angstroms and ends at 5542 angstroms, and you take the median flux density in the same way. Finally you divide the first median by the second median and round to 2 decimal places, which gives 1.15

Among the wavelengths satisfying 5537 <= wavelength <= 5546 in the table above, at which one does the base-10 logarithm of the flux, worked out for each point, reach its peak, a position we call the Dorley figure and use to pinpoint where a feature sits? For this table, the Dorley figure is 5540.23 angstroms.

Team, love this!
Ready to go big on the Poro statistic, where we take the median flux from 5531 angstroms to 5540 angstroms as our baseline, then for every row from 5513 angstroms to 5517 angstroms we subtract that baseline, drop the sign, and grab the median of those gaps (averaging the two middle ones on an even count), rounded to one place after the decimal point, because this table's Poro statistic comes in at 0.3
